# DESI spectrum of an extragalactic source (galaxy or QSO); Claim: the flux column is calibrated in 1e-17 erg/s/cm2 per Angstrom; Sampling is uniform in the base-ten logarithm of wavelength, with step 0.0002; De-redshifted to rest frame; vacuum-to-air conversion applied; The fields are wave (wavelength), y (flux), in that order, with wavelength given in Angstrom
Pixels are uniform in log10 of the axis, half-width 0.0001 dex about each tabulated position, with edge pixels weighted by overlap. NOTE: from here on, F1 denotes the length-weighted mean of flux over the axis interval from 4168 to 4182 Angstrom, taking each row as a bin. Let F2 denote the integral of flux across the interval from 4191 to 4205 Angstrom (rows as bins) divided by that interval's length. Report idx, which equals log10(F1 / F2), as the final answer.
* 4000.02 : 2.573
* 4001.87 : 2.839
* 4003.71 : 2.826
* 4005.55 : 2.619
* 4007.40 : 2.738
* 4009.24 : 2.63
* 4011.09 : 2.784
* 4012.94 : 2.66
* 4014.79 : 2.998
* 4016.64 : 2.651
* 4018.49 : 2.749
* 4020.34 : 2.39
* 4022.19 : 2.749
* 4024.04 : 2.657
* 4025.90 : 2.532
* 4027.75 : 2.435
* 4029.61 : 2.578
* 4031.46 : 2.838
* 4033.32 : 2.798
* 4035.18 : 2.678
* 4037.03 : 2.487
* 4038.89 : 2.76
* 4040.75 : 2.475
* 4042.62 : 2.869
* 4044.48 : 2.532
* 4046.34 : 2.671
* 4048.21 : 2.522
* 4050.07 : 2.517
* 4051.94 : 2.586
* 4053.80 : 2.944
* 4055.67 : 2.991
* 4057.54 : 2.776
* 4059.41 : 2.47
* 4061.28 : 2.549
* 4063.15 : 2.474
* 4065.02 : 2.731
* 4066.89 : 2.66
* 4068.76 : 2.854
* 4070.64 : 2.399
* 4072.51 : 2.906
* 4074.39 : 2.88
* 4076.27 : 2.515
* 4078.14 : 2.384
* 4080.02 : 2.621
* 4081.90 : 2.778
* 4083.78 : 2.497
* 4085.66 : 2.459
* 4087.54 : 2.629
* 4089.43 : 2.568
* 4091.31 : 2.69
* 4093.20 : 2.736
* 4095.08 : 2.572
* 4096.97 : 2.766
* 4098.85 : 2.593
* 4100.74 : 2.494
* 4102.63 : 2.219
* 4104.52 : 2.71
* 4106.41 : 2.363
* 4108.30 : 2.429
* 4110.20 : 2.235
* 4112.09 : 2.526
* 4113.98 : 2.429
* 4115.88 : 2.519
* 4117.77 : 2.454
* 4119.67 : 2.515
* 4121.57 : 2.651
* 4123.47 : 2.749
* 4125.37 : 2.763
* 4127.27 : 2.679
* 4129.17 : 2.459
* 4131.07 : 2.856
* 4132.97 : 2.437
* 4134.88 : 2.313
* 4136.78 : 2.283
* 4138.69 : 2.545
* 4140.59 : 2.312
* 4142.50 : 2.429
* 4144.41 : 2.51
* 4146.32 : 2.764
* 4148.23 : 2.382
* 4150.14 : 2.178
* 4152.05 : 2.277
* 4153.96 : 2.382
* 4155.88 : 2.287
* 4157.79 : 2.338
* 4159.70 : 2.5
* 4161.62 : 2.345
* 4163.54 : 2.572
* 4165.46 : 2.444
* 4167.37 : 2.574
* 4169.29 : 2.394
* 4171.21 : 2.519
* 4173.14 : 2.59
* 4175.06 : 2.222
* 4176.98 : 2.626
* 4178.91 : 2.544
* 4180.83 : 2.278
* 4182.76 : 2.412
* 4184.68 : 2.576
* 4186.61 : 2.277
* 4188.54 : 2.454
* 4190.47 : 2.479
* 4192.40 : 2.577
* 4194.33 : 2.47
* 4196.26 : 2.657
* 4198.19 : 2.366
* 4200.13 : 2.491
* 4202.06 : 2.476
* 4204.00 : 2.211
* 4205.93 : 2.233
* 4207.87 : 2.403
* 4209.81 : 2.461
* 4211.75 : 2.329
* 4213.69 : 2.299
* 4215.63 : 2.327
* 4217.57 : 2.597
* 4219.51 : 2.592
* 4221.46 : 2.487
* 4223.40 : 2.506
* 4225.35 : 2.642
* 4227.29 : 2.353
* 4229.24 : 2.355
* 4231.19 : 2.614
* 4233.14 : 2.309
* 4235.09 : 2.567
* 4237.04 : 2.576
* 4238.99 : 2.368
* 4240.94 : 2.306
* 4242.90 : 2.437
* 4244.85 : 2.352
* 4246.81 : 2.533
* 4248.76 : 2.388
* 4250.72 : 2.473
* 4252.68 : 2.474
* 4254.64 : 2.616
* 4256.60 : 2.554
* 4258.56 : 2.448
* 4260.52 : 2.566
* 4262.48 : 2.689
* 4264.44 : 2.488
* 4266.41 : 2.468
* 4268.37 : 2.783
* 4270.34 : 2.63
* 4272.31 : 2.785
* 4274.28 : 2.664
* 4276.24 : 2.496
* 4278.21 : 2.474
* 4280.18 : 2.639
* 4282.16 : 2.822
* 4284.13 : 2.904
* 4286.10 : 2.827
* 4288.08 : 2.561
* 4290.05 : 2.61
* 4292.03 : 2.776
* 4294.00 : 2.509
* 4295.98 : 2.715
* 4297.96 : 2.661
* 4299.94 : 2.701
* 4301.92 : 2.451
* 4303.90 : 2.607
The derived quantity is -0.002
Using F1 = 2.45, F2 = 2.46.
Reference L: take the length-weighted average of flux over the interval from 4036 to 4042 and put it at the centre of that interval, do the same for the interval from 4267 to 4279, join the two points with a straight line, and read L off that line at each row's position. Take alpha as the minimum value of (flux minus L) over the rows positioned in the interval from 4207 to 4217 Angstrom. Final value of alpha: -0.33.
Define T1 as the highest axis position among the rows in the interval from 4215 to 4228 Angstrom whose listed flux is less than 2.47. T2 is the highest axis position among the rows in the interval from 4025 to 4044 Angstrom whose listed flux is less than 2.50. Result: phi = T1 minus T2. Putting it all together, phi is 186.5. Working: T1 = 4227.29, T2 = 4040.75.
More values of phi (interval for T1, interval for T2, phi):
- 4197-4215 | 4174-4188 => 27.1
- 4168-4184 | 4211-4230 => -46.5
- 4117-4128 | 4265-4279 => -160.4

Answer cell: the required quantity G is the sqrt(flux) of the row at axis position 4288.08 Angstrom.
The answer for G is 1.60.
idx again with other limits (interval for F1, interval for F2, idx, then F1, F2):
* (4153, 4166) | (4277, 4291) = -0.048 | 2.41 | 2.69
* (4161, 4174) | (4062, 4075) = -0.034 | 2.49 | 2.69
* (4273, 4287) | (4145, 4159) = 0.054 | 2.69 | 2.38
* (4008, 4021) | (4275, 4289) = 0.004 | 2.70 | 2.68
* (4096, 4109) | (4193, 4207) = 0.016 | 2.51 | 2.42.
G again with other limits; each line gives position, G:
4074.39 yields 1.70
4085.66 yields 1.57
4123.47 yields 1.66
